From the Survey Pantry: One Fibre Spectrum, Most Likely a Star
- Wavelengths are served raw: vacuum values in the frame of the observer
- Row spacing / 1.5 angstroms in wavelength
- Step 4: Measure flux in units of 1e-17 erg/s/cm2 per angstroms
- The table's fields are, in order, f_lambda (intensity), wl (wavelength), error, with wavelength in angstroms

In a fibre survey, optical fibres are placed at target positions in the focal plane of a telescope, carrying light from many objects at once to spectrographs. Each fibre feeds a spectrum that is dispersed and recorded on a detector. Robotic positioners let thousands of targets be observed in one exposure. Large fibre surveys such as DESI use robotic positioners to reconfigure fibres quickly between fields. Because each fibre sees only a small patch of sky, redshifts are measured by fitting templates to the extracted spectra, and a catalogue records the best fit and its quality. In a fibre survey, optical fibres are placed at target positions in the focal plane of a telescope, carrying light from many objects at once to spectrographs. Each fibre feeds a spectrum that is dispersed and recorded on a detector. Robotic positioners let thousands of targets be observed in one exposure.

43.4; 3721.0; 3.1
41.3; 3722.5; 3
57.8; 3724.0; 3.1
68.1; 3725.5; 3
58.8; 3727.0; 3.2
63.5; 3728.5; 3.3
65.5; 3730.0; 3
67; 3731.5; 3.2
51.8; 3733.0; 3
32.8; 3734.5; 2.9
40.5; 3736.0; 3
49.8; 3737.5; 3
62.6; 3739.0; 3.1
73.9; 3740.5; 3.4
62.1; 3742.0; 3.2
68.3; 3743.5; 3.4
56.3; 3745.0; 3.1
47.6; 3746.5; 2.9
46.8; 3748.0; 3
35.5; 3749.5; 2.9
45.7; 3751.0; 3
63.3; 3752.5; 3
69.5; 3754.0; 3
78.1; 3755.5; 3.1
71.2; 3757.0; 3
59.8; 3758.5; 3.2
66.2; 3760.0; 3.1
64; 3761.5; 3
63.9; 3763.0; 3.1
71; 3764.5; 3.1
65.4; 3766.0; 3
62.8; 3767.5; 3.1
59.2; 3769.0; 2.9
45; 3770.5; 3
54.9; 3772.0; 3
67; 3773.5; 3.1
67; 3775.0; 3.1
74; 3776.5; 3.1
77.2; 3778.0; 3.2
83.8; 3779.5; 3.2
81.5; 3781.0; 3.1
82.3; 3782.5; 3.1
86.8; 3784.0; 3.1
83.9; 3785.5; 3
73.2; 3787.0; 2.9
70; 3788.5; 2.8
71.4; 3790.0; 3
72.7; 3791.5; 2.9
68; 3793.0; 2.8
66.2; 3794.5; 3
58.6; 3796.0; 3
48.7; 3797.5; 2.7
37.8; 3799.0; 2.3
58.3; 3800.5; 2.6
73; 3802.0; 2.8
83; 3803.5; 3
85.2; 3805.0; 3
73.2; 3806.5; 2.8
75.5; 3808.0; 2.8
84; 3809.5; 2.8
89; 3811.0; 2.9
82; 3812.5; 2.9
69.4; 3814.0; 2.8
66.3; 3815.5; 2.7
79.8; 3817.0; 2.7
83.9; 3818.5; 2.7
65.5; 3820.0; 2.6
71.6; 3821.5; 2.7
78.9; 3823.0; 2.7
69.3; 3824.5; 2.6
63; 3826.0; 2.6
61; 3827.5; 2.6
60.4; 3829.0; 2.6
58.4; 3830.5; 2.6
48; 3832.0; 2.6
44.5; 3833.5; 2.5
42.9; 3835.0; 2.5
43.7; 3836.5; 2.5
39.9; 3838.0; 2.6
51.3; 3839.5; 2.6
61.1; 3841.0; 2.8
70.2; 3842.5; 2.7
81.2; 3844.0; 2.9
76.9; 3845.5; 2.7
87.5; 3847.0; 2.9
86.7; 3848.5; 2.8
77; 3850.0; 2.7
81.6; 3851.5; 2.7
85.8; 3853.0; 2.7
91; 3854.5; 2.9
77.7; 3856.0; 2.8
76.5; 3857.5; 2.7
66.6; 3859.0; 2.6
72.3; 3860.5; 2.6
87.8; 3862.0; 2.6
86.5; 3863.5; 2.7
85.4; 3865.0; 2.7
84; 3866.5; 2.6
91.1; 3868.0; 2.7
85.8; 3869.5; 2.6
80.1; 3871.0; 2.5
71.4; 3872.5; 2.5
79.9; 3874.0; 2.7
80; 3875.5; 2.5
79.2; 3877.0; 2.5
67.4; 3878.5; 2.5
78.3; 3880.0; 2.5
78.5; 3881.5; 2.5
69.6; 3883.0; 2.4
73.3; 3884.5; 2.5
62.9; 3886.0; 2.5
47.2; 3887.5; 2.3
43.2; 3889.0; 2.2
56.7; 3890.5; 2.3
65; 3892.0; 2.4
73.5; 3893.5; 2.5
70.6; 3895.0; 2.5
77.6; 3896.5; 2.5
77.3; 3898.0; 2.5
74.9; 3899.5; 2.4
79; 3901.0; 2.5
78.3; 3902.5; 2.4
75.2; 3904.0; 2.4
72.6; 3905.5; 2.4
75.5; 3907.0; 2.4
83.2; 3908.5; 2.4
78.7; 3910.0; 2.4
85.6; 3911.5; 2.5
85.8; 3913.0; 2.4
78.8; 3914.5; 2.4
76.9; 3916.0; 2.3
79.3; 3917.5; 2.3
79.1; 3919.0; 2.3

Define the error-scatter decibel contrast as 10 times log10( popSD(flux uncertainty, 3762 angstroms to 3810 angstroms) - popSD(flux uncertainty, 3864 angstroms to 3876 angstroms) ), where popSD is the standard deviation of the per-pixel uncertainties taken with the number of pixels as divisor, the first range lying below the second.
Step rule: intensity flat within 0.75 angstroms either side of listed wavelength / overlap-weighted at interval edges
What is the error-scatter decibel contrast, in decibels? -10.1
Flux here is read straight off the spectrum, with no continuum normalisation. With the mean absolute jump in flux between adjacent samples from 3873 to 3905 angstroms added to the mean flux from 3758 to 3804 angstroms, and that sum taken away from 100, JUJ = 26.5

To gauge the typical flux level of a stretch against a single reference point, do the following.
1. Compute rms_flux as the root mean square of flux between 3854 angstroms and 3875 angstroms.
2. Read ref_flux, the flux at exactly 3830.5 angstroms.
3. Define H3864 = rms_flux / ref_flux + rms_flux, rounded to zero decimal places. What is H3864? 83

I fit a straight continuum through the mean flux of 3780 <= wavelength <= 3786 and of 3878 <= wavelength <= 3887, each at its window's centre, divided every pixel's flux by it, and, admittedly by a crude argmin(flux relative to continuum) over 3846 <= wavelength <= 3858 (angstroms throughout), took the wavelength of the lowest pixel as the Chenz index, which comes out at 3850.0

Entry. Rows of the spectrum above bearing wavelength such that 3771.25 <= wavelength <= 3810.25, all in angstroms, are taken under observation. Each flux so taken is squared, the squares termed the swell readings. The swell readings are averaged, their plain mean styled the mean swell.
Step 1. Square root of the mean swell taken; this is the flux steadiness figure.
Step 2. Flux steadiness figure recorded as 72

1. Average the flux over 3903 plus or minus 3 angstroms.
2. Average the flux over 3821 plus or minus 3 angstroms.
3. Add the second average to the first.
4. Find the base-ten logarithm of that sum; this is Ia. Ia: 2.18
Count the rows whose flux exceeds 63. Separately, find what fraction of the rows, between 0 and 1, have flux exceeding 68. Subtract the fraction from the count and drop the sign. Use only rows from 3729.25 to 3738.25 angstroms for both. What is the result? 2.0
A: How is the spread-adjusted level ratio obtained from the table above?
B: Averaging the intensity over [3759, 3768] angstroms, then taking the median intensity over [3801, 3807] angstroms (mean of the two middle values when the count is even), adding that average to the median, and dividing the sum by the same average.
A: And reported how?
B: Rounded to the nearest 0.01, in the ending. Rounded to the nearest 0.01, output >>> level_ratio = 2.19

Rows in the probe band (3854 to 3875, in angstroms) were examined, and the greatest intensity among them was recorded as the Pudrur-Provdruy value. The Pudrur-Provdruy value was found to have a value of 91.1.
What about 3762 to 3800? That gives 86.8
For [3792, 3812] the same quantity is 89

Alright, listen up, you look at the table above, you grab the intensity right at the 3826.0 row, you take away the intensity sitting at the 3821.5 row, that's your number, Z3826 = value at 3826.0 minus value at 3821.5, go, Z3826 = -9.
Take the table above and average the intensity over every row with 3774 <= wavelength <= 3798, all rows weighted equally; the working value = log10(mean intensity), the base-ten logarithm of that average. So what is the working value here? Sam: 1.86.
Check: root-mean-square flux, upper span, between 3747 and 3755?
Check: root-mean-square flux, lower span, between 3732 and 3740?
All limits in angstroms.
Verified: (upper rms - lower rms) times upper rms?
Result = 271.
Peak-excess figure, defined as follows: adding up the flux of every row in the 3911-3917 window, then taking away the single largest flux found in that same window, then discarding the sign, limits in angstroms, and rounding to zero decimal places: 241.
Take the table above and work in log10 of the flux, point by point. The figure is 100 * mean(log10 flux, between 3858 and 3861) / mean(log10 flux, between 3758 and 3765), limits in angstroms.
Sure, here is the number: 102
